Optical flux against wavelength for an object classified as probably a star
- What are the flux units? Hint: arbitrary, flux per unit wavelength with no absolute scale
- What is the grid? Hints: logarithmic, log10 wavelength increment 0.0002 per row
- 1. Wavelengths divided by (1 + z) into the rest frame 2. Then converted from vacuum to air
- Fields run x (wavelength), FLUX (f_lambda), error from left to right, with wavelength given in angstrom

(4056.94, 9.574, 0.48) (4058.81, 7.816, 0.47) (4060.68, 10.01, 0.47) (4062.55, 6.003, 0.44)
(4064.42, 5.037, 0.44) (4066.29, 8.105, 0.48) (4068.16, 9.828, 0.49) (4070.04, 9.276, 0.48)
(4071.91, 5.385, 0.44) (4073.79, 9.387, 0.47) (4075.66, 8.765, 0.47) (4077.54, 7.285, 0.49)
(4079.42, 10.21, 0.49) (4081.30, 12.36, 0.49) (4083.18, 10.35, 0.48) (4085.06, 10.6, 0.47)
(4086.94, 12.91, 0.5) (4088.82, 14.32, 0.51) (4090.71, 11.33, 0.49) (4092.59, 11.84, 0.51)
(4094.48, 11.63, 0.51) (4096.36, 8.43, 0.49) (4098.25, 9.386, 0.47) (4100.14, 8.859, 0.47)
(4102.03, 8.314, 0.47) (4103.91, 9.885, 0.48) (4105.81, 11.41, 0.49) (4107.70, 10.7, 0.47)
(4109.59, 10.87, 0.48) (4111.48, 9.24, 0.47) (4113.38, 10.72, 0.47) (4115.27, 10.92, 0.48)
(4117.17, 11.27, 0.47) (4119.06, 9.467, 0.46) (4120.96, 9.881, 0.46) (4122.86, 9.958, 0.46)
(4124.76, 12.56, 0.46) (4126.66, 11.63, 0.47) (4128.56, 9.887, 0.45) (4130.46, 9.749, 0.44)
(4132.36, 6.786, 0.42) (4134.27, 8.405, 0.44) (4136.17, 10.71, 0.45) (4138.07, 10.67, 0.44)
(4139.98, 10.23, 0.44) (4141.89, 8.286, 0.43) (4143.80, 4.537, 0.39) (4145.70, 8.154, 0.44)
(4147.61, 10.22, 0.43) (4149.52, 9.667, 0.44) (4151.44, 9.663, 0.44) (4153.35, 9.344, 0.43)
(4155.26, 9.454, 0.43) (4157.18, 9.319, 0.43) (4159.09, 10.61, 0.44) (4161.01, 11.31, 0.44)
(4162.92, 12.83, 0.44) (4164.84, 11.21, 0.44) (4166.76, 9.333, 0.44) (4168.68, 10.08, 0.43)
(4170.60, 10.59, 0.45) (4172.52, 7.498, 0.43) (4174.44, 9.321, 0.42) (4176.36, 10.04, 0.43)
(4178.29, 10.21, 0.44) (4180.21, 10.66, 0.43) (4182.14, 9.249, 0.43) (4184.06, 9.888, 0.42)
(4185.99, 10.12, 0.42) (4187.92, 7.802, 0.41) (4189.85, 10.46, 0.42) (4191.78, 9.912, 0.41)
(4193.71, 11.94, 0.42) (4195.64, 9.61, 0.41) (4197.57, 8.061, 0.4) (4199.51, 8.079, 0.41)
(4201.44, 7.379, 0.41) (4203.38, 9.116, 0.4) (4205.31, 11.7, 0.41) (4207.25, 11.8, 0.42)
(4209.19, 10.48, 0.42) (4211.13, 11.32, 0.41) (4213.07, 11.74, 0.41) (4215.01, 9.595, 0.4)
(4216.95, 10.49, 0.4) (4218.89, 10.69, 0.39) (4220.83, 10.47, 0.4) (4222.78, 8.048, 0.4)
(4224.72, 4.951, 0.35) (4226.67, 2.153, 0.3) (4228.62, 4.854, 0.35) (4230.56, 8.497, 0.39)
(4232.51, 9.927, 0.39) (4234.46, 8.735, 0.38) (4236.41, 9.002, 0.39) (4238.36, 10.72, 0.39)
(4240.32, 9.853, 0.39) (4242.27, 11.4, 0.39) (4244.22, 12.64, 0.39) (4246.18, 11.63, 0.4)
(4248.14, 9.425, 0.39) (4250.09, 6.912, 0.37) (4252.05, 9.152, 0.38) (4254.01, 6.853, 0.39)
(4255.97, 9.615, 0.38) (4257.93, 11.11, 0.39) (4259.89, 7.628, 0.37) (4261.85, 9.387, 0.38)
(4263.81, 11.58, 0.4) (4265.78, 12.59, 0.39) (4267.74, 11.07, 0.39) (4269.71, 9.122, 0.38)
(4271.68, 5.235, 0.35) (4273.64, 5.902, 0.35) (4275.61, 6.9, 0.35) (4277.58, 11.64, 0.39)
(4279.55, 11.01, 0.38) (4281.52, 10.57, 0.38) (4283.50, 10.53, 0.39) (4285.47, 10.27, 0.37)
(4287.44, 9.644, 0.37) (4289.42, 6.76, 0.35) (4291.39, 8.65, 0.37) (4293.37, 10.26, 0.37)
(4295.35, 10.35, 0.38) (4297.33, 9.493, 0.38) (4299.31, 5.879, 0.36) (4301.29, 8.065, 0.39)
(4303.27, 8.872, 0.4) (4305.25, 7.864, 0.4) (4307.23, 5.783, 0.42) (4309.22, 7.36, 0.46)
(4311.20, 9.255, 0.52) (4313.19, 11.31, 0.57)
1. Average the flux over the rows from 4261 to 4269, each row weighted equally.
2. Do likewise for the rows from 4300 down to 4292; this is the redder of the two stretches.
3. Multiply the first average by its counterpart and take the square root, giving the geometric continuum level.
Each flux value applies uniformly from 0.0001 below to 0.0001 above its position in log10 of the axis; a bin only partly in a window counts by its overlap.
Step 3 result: 10.0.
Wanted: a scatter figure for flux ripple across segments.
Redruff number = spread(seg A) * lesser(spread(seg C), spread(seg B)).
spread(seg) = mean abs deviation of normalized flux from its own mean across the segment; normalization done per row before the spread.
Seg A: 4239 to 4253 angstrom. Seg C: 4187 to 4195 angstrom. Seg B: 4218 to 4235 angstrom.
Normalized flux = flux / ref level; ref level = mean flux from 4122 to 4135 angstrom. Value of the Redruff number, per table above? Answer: 0.018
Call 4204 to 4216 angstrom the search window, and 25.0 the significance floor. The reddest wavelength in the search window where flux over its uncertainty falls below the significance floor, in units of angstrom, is 4215.01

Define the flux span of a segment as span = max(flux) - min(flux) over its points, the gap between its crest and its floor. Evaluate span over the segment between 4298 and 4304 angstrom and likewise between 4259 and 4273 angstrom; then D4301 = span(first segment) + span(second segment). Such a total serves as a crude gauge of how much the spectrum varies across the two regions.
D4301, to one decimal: 10.3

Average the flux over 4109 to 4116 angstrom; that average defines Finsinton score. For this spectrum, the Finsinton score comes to 10.4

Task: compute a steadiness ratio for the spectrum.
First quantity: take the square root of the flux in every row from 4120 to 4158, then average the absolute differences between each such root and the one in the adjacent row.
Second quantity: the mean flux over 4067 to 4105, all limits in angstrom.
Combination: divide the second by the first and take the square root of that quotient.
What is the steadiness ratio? 6.6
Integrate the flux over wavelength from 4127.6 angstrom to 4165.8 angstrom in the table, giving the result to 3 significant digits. 365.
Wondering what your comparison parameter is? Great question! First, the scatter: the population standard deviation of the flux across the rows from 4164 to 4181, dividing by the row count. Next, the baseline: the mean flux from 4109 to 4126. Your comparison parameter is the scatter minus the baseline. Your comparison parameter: -9.5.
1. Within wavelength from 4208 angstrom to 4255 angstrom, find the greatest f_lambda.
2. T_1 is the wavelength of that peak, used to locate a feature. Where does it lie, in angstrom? 4244.22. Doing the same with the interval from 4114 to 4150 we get 4124.76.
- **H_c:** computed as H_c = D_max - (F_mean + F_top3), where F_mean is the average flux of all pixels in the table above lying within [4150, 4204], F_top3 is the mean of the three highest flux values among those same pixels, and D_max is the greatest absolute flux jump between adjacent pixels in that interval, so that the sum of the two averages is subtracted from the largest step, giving -18.7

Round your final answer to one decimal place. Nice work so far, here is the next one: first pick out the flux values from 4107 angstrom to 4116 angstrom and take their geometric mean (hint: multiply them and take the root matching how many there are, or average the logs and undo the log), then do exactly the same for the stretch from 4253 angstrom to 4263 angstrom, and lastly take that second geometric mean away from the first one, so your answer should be 1.7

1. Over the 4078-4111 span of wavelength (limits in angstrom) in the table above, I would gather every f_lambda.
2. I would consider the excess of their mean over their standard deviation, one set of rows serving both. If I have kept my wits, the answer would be 9.2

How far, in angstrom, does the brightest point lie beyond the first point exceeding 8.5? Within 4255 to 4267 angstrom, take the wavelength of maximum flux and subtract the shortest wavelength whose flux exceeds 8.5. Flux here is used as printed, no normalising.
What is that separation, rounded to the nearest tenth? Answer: 9.8 angstrom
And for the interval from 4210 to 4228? 1.9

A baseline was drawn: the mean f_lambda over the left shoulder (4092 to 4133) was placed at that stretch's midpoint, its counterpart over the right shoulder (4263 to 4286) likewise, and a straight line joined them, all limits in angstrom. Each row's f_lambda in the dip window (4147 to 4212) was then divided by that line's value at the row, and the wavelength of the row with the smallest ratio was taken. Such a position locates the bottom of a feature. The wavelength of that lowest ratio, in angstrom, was 4201.44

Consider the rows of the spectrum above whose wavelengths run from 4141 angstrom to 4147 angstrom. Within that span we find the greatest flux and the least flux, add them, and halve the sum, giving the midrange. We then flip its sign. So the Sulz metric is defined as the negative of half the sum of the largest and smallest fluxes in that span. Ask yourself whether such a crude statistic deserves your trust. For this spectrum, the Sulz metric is -6.4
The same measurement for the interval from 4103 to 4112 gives -10.3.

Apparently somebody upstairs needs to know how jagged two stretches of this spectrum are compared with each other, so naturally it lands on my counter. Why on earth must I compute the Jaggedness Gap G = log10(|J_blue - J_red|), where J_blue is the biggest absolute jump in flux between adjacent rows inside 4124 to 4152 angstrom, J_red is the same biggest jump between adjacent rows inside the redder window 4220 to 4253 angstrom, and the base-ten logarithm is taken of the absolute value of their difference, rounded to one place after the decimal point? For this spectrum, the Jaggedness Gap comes -1.0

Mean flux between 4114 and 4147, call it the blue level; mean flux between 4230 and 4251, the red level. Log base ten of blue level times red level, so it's 1.98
